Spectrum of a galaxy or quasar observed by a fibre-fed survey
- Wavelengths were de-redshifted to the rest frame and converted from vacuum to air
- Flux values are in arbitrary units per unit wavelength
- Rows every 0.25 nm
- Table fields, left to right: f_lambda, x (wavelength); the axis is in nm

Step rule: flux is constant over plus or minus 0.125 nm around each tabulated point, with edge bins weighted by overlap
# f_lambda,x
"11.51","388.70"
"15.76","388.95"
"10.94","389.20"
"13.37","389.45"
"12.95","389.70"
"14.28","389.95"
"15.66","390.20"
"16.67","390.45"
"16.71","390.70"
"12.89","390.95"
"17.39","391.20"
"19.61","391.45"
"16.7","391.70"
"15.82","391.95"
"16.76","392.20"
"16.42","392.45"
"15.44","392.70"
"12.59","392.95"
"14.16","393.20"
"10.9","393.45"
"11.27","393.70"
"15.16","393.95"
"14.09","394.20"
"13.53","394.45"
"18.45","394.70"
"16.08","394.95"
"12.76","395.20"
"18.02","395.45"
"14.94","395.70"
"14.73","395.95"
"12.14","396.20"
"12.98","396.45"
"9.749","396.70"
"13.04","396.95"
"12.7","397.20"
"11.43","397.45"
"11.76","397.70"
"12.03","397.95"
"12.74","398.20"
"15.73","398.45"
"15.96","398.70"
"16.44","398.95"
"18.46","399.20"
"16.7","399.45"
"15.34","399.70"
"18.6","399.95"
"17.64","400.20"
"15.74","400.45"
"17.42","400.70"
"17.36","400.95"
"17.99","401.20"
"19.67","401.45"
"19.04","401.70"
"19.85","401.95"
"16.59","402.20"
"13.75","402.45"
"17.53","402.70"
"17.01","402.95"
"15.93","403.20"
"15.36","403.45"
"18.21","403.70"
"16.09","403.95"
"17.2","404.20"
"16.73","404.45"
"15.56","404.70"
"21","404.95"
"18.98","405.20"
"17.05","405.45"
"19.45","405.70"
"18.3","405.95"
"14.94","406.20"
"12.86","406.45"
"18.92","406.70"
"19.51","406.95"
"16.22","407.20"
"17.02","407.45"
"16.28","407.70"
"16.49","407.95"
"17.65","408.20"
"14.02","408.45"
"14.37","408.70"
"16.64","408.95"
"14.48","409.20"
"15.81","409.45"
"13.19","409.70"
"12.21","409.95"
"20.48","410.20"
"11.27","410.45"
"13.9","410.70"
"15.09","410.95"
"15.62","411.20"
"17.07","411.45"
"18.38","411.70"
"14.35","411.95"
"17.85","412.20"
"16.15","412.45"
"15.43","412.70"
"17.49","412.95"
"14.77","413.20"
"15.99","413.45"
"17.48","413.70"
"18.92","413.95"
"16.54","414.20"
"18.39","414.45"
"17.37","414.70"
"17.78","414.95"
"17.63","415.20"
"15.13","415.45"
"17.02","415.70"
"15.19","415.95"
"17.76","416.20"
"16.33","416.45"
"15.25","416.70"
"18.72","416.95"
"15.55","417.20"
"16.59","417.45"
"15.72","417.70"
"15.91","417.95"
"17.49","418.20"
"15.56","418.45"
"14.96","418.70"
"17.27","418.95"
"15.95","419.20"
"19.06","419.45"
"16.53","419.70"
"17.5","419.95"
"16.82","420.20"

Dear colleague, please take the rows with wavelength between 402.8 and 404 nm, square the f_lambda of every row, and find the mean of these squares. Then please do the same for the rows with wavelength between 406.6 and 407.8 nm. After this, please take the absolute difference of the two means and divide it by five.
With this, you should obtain 7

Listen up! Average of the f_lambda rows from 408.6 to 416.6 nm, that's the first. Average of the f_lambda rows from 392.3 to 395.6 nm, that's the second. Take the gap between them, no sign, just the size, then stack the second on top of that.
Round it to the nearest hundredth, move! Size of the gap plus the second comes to 16.13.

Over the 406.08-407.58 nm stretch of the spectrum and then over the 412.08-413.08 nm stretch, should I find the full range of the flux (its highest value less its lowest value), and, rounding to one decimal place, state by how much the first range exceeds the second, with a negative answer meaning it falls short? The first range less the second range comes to 4.2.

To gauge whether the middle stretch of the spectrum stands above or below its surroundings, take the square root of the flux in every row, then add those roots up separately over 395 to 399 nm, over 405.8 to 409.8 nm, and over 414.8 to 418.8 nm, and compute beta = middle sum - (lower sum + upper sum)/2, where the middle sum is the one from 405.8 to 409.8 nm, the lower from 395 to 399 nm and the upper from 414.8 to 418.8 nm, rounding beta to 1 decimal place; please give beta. 2.2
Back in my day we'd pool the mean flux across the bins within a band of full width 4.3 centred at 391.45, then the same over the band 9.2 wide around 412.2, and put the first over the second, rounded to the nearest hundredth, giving 0.94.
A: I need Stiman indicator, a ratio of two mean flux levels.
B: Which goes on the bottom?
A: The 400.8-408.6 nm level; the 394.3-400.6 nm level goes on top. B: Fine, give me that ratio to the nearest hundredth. 0.86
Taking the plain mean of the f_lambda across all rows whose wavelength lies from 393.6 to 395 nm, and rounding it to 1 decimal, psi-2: 14.8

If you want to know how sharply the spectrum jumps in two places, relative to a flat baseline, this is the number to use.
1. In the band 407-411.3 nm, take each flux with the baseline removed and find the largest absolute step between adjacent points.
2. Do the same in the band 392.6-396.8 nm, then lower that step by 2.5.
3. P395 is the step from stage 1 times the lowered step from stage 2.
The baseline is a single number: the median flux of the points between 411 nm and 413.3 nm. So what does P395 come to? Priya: 25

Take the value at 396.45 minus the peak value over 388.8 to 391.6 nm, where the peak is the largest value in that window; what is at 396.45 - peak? -6.6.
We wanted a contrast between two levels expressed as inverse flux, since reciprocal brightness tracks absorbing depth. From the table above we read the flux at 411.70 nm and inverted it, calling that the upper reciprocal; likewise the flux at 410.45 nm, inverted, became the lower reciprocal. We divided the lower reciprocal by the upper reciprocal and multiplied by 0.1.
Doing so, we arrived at 0.163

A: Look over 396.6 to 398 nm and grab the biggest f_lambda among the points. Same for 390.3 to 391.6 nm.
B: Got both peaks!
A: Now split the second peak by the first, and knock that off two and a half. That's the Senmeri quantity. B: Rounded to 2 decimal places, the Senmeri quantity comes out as 1.00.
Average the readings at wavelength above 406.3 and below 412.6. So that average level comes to 15.8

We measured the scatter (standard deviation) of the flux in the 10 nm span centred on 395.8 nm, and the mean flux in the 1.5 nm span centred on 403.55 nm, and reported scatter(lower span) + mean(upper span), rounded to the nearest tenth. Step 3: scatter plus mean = 19.1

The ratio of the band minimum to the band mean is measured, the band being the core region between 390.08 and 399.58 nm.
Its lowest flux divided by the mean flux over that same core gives 0.66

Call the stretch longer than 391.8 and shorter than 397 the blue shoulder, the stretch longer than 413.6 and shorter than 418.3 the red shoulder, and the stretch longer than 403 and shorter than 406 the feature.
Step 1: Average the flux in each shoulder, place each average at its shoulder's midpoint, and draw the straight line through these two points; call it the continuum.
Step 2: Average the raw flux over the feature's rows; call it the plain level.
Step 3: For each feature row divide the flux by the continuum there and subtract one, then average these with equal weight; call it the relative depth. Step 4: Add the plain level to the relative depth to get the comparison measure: 17.6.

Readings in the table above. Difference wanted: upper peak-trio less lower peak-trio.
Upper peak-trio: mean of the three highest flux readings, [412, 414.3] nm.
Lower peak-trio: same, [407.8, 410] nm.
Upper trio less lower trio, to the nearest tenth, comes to 1.2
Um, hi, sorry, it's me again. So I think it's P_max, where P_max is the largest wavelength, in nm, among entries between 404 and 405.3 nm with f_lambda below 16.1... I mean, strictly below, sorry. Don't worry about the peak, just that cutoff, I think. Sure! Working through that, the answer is 404.70 nm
